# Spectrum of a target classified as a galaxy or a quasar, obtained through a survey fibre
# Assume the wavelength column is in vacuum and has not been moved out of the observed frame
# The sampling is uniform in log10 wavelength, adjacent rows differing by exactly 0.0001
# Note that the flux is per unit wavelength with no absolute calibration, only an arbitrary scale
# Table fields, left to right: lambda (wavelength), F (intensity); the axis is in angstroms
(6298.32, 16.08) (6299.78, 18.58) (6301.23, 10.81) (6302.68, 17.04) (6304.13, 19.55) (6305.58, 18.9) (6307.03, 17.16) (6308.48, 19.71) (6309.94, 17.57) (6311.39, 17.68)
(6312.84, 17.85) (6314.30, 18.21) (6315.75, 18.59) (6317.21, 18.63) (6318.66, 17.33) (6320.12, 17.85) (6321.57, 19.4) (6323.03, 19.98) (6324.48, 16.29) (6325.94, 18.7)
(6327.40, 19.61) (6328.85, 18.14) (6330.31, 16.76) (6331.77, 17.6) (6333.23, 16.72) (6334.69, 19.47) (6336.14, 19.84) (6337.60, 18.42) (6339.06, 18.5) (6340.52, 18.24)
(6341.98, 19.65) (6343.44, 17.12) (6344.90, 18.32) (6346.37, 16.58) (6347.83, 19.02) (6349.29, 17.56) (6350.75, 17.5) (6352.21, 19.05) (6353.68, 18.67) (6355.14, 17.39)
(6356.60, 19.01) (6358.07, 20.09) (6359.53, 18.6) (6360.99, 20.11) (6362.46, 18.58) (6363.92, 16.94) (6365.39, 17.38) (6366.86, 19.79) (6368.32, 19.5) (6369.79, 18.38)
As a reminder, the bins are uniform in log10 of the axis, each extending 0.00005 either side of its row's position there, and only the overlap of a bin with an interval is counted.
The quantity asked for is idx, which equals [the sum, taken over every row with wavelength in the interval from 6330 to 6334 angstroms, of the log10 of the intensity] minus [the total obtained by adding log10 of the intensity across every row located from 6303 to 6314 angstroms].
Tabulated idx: -5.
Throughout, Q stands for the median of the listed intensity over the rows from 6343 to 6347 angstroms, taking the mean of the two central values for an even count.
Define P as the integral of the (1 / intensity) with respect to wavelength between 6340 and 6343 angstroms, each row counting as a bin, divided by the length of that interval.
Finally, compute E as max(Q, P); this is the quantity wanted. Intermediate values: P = 0.0533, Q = 17.1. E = 17.1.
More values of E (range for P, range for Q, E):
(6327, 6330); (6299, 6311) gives 18.1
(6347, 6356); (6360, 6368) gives 18.6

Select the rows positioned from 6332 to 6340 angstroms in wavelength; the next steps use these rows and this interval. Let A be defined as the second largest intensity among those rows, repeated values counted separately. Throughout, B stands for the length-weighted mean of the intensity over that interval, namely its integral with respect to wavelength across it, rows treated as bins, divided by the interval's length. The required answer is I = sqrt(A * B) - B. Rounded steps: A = 19.47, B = 18.5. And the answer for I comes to 0.47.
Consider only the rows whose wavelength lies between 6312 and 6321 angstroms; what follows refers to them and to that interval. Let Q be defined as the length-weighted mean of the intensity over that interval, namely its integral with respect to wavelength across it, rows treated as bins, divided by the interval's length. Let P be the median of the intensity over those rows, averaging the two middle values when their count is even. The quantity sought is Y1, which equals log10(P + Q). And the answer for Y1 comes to 1.56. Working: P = 18.0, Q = 18.1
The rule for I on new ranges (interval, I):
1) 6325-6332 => 0.28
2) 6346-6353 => 0.49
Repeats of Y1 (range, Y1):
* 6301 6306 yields 1.54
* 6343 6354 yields 1.56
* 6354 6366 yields 1.57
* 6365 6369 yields 1.59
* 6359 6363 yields 1.58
